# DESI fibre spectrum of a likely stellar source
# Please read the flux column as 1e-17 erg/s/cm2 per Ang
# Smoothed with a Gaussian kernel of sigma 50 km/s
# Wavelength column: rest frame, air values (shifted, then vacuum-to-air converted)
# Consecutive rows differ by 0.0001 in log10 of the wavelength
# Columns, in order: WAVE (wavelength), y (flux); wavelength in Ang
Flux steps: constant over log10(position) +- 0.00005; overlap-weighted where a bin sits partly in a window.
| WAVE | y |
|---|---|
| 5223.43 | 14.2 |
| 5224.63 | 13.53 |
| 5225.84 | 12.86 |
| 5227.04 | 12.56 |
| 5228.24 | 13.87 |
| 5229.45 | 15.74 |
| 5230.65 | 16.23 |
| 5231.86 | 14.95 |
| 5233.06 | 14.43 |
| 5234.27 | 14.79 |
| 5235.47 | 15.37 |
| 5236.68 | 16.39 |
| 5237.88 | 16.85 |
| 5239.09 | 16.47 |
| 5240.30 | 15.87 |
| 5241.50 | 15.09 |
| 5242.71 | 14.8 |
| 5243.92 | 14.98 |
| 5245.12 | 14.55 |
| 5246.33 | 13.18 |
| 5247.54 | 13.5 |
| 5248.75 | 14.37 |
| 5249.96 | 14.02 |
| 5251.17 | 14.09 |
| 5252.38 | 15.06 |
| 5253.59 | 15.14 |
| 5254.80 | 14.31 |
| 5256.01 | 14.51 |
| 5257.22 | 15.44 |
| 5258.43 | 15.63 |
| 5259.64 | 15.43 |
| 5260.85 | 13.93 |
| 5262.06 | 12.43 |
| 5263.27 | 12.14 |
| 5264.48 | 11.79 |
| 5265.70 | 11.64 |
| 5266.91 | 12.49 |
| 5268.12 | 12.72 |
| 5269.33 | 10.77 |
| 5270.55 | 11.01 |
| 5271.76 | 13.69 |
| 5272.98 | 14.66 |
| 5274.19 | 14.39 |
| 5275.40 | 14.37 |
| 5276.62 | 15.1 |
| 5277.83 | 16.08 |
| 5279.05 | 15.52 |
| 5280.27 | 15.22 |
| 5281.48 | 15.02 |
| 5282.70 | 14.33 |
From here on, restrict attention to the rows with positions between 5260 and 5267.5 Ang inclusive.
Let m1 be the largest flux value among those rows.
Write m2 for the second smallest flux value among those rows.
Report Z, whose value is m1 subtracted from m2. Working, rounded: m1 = 13.93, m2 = 11.79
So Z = -2.1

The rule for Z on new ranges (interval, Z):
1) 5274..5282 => -1.7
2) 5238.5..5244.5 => -1.5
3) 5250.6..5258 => -1.1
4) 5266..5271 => -1.7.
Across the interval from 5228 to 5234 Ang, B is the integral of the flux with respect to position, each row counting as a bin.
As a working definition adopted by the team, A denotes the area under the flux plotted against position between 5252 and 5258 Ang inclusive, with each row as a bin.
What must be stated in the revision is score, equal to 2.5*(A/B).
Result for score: 2.5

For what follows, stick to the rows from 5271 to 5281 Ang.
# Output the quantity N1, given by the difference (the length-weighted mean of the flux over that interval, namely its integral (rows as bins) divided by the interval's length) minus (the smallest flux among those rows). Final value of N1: 1.14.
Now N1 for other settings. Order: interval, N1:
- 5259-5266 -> 1.32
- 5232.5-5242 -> 1.24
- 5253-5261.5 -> 0.98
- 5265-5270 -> 1.11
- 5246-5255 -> 1.04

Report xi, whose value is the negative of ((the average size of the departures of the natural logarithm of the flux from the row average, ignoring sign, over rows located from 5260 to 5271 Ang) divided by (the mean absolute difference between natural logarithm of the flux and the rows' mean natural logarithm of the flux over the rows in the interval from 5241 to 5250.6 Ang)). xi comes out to -1.5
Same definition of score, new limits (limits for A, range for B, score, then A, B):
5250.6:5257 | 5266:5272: 3.3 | 94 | 72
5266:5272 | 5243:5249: 2.1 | 72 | 85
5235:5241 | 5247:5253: 2.8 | 97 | 85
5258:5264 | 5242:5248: 2.4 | 83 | 85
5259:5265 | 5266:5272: 2.7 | 79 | 72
